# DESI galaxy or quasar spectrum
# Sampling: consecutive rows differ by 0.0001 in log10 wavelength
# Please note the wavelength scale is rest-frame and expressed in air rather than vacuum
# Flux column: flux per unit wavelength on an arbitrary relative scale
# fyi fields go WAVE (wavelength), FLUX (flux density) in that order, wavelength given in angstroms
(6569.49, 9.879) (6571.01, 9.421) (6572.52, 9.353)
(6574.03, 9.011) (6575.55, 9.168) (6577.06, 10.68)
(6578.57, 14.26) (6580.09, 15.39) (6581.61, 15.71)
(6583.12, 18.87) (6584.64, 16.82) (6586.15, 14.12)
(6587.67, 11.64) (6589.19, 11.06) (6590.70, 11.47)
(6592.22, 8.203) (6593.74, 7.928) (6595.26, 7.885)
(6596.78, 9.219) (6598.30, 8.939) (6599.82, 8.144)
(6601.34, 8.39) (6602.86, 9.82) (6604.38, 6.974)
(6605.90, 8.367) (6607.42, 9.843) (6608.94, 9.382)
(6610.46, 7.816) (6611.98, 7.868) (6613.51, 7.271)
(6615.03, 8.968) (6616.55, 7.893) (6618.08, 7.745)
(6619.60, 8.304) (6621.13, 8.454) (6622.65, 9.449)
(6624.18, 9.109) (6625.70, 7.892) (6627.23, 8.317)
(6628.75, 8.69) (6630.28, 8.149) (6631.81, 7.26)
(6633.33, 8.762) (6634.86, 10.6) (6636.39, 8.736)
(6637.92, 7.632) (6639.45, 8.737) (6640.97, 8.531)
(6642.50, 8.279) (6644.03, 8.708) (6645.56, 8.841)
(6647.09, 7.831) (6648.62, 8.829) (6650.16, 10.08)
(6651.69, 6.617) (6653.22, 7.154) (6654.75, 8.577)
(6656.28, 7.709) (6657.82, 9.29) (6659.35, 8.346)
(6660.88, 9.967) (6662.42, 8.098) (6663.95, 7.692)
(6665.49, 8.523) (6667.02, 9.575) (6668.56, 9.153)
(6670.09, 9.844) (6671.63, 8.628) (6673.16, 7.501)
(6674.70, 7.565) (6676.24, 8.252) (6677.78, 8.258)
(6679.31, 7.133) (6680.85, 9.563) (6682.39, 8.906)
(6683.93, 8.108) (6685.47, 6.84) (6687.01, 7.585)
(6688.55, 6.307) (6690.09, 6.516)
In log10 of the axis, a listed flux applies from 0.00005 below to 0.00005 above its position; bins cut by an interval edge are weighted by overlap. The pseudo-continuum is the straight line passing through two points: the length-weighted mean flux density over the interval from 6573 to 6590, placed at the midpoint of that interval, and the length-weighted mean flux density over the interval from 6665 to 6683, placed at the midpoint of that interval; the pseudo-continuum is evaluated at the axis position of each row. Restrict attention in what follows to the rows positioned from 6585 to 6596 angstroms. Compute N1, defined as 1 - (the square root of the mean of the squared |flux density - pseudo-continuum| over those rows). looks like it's -2.2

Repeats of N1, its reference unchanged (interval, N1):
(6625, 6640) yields -1.4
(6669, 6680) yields 0.2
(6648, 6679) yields -0.2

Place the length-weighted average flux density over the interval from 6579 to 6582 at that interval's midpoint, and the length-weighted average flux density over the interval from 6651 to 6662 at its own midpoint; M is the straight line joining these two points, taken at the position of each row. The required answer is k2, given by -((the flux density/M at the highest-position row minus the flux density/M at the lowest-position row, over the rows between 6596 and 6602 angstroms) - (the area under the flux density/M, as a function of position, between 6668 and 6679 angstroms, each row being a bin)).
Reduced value 13.9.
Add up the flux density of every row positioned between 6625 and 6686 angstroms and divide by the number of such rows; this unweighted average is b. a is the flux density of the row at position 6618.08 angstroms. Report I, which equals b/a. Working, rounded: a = 7.745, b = 8.4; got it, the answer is 1.09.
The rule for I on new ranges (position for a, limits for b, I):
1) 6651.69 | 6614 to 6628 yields 1.28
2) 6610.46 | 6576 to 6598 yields 1.58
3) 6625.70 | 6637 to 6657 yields 1.05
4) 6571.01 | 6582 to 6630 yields 1.01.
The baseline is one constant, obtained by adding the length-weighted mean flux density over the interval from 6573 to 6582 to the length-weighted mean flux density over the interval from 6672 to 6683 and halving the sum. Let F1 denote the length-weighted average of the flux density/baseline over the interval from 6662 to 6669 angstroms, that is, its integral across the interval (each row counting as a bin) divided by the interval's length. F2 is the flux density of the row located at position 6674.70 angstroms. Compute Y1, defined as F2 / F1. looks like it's 9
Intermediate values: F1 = 0.85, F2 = 7.565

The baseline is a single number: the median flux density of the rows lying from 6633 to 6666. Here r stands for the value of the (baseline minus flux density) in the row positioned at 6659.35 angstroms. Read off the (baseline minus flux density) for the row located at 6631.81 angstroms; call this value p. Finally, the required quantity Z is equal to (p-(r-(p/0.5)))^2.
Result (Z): 13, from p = 1.3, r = 0.21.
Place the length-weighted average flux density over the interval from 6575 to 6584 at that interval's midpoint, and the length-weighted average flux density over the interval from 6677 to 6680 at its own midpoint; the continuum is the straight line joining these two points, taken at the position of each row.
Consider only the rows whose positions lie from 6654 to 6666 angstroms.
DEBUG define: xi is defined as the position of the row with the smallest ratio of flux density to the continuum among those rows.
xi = 6656.28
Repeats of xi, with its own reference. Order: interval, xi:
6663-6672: 6663.95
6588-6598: 6593.74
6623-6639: 6631.81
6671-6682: 6673.16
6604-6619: 6604.38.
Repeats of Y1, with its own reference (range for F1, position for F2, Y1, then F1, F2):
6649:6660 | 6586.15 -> 17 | 0.81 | 14.12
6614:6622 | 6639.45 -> 11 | 0.81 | 8.737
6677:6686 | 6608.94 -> 12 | 0.80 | 9.382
